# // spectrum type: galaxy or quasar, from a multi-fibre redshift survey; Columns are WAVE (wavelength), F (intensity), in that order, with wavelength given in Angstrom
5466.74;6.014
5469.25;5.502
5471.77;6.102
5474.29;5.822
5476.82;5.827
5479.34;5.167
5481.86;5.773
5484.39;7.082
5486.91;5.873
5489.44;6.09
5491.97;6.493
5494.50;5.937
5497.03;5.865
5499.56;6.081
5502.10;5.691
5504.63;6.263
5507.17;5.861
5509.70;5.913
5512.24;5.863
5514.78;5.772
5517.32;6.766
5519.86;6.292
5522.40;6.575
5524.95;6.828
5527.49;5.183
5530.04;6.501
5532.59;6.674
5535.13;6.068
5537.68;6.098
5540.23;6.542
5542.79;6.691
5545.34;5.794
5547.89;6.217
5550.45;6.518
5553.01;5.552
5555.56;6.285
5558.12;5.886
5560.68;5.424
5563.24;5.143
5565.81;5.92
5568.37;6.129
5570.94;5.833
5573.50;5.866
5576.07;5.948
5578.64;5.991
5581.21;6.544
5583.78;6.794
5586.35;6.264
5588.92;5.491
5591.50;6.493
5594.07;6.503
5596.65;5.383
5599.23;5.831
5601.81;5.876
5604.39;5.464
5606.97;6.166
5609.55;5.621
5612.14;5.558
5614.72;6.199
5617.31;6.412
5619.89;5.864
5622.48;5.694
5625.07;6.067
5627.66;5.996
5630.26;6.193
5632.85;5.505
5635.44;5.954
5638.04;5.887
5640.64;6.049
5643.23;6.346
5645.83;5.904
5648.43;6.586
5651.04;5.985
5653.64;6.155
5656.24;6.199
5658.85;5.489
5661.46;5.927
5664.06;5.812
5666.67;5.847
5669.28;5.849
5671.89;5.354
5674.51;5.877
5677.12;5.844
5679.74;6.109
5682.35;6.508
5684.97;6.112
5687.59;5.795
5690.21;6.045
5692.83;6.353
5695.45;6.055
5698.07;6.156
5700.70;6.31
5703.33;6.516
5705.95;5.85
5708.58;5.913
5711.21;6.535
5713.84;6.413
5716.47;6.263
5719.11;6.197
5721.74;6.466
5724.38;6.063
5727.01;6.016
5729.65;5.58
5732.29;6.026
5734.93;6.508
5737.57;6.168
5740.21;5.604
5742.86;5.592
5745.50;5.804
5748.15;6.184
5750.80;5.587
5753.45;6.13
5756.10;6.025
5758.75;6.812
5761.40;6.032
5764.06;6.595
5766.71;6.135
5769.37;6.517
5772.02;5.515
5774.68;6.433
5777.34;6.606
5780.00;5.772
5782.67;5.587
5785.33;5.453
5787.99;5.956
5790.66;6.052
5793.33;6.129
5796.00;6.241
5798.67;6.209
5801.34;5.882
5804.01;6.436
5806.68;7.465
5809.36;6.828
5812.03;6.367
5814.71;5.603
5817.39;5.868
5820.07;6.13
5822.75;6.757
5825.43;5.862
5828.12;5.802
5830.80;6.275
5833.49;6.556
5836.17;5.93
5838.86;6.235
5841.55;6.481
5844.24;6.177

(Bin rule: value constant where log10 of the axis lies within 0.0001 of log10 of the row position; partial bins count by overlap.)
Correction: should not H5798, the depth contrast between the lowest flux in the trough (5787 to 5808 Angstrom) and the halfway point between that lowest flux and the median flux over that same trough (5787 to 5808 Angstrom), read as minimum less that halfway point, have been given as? -0.14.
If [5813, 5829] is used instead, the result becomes -0.13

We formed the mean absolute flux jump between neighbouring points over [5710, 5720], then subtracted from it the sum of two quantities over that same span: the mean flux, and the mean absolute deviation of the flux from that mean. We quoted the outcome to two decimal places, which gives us -6.36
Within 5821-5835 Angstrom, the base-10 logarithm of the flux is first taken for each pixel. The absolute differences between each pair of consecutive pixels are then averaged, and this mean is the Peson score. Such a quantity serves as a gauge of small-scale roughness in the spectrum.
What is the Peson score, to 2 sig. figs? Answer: 0.030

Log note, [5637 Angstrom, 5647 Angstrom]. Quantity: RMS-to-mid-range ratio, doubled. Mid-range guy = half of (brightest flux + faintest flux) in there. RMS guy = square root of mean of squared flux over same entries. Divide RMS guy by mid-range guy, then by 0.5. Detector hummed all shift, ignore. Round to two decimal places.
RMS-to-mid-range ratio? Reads 1.98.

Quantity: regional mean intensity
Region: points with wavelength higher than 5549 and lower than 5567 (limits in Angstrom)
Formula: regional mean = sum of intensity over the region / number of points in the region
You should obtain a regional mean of 5.82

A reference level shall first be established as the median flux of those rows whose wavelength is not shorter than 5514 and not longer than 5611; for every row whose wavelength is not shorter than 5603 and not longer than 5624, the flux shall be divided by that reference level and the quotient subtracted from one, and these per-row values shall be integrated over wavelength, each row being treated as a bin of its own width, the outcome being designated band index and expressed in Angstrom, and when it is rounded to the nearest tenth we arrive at 0.7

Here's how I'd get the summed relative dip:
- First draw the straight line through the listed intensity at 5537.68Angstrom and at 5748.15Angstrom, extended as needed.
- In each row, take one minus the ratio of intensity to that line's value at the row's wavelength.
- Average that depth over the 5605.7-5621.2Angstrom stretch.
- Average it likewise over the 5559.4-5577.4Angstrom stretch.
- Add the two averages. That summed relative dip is 0.085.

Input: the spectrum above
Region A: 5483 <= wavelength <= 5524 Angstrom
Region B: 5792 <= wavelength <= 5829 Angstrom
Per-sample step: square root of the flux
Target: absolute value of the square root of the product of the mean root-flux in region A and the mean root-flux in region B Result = 2.49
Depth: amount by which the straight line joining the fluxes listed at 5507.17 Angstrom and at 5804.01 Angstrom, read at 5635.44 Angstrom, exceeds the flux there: 0.2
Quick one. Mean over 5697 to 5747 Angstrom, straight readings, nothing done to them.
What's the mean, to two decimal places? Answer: 6.10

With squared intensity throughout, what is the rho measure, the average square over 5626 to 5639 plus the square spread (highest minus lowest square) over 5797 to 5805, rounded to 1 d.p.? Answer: 41.8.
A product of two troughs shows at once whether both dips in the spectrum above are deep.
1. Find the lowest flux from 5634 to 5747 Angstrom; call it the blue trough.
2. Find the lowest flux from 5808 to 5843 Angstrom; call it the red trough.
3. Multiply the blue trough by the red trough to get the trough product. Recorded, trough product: 30.0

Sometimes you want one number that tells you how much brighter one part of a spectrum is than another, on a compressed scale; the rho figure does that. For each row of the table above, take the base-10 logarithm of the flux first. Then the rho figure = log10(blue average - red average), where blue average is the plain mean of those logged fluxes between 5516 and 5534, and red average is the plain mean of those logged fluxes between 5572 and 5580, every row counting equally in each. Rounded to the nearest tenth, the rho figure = -1.5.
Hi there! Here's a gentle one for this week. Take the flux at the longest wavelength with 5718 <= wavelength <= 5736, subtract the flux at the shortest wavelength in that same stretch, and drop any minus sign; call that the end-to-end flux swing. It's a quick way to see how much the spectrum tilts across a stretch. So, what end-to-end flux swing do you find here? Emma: 0.31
